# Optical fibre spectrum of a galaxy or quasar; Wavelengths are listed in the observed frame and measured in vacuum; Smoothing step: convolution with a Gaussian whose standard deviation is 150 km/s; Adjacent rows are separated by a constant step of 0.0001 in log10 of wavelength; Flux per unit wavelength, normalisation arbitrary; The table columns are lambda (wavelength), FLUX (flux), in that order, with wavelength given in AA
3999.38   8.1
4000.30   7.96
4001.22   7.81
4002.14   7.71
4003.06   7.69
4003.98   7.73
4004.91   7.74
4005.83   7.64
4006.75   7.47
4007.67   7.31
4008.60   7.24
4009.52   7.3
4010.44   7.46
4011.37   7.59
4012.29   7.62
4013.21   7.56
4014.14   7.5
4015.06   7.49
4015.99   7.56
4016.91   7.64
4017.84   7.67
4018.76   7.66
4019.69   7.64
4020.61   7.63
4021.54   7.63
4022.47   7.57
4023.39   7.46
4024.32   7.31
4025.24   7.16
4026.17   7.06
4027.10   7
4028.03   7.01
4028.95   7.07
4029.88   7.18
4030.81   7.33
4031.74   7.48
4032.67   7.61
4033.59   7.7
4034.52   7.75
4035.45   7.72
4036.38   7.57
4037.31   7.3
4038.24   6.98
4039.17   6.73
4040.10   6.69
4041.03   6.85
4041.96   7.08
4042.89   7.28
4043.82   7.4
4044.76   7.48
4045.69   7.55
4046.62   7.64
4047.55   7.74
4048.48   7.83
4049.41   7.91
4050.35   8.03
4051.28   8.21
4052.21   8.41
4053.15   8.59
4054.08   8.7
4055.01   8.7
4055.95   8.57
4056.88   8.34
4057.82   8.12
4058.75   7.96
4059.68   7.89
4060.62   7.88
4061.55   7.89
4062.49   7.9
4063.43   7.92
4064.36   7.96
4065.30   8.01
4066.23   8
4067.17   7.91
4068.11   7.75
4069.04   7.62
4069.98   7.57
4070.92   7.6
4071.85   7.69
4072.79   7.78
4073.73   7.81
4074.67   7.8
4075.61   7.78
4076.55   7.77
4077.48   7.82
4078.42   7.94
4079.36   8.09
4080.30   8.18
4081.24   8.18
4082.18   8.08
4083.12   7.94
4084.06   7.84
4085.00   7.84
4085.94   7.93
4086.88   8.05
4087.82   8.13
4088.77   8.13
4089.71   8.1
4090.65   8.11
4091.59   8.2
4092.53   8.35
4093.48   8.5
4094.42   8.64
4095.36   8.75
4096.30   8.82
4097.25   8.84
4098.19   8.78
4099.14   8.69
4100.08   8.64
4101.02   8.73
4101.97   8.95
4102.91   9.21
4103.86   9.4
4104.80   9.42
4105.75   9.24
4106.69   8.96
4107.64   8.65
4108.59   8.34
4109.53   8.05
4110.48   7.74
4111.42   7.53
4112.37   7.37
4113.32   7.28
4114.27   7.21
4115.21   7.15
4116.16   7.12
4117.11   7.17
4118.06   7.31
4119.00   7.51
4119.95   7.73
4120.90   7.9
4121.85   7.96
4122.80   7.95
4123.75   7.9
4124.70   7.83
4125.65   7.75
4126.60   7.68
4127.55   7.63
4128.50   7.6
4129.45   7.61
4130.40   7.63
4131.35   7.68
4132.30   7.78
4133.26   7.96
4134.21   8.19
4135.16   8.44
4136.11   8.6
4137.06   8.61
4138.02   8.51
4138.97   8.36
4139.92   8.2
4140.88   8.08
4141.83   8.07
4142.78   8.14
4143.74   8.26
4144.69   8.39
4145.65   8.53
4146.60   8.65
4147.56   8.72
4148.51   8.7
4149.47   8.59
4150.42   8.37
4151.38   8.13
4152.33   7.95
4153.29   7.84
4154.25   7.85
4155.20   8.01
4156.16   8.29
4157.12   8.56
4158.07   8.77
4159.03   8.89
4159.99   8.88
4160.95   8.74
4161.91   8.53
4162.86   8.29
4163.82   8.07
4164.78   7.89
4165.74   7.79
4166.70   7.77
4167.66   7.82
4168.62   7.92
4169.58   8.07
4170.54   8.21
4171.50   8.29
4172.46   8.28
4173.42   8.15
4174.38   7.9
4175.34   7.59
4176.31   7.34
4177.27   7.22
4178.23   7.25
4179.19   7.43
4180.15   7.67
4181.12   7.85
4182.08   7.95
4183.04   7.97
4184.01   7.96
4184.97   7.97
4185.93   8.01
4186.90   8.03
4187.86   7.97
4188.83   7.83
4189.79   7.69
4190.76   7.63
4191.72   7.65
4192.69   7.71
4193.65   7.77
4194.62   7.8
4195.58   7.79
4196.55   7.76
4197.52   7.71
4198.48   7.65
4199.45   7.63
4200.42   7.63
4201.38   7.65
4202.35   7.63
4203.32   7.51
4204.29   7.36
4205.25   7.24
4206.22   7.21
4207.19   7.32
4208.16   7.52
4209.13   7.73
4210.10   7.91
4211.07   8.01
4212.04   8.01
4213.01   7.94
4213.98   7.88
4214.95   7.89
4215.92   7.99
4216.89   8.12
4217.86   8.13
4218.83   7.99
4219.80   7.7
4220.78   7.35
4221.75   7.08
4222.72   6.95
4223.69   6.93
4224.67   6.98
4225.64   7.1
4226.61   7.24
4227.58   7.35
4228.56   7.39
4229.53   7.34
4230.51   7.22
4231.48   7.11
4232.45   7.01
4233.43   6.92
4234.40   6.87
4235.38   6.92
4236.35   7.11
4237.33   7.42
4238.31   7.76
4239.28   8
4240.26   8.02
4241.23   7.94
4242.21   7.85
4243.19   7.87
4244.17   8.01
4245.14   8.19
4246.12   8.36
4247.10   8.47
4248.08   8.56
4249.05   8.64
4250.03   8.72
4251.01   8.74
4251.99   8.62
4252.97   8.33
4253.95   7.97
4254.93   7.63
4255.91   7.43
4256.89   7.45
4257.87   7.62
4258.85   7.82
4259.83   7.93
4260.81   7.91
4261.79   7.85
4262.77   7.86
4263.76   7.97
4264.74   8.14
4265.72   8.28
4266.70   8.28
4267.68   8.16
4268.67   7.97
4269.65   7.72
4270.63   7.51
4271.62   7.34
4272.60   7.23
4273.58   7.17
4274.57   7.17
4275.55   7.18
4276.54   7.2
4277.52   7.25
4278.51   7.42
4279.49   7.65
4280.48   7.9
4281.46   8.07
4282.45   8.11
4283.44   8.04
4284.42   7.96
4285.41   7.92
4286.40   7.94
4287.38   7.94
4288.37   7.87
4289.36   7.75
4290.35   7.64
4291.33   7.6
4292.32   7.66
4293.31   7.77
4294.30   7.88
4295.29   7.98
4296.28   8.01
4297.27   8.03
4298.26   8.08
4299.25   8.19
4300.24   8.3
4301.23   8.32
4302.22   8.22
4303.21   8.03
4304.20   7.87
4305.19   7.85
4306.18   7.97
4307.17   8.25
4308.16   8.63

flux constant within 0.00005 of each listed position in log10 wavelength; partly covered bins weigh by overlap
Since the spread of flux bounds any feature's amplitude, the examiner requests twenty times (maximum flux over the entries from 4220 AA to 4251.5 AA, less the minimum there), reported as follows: 37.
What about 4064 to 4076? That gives 9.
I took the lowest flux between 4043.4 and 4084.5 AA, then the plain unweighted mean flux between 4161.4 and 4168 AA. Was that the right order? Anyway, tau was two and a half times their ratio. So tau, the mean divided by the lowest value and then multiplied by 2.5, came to 2.71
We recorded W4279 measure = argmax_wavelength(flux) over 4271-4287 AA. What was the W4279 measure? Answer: 4282.45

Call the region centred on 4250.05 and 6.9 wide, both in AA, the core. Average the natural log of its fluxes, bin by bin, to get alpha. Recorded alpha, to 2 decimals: 2.15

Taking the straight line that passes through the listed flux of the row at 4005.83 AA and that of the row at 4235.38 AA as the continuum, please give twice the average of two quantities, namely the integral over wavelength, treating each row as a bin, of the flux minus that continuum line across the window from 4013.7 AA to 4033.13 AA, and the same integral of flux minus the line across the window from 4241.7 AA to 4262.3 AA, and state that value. 22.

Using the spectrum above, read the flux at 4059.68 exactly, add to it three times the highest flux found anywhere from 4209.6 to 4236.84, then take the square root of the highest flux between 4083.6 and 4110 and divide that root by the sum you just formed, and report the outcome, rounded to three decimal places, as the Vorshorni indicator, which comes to 0.095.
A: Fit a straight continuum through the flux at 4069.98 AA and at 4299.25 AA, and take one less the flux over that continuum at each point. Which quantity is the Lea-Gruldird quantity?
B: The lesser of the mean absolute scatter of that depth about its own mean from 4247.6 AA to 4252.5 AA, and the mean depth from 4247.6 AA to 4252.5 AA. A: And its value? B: -0.074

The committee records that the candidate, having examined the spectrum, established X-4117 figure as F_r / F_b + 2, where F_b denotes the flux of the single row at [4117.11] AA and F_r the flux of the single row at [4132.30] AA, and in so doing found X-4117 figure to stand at 3.09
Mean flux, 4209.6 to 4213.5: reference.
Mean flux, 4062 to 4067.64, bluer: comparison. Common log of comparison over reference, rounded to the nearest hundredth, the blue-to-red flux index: 0.00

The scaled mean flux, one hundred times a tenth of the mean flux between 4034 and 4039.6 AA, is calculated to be 73.4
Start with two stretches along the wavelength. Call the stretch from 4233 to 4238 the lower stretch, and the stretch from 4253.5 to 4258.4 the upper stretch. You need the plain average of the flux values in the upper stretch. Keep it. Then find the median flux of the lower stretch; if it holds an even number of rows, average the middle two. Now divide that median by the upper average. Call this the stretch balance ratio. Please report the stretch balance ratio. 0.91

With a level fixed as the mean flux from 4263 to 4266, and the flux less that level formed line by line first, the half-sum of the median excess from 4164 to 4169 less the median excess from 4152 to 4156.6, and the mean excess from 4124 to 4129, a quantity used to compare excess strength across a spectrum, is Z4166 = -0.3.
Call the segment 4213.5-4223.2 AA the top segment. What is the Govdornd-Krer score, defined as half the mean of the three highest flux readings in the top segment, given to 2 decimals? 4.04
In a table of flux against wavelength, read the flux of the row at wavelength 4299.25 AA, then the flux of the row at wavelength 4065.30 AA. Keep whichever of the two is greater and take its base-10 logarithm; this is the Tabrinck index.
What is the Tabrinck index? 0.91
